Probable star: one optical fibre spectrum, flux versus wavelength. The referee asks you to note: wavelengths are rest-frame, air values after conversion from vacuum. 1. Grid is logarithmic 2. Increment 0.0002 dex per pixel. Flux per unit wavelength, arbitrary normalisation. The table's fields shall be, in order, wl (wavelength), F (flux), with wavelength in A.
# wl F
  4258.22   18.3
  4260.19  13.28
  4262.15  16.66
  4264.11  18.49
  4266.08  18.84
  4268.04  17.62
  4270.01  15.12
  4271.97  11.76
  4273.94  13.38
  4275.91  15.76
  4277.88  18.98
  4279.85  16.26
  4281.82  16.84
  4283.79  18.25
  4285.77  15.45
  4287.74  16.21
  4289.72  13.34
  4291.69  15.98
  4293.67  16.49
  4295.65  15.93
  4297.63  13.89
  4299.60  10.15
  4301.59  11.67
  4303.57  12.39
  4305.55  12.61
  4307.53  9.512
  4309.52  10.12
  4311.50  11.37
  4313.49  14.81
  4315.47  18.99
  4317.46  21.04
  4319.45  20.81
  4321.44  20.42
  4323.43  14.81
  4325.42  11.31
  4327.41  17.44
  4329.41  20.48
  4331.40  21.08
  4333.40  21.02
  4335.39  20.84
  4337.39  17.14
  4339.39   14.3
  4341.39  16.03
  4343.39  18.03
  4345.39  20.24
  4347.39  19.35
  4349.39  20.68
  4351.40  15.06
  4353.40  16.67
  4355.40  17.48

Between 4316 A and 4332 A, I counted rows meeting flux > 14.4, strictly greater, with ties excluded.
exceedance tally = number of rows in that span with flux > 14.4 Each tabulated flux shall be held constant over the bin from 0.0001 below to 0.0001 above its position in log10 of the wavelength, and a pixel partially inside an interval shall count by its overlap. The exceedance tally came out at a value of 7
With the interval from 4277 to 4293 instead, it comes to 7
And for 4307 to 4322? 5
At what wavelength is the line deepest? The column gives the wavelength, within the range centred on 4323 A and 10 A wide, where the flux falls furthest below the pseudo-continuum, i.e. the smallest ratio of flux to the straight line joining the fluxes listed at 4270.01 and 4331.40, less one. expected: 4325.42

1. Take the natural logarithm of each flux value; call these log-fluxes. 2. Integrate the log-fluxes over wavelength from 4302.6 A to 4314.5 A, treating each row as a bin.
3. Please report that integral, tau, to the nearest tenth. 29.3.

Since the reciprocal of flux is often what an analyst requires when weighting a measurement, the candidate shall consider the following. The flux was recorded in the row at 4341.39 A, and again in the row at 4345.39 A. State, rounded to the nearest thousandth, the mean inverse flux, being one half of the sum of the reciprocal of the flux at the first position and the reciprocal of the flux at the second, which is 0.056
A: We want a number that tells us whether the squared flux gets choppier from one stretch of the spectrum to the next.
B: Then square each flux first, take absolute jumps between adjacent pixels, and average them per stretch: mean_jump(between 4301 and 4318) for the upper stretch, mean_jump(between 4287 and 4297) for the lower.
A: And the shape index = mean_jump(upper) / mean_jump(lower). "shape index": 1.1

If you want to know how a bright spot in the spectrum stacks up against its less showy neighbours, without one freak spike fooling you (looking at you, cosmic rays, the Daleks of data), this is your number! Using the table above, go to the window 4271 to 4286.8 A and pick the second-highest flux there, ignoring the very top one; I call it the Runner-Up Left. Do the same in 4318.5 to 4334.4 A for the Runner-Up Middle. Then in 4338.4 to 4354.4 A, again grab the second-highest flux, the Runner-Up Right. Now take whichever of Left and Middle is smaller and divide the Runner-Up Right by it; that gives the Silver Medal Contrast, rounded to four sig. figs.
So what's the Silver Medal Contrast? 1.109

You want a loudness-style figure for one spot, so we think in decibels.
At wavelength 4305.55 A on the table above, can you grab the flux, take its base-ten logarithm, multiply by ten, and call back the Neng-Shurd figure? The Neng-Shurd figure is 11.0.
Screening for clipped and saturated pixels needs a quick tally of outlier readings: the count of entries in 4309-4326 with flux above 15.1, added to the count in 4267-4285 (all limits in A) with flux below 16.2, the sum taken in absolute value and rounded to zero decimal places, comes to 8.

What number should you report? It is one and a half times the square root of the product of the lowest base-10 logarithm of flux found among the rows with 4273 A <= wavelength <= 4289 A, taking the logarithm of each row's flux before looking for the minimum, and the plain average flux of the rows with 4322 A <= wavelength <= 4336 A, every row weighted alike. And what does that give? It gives 6.8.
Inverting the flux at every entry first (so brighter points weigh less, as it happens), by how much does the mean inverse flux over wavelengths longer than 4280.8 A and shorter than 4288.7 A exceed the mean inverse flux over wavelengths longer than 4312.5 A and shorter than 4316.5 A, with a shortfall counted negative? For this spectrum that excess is 0.000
